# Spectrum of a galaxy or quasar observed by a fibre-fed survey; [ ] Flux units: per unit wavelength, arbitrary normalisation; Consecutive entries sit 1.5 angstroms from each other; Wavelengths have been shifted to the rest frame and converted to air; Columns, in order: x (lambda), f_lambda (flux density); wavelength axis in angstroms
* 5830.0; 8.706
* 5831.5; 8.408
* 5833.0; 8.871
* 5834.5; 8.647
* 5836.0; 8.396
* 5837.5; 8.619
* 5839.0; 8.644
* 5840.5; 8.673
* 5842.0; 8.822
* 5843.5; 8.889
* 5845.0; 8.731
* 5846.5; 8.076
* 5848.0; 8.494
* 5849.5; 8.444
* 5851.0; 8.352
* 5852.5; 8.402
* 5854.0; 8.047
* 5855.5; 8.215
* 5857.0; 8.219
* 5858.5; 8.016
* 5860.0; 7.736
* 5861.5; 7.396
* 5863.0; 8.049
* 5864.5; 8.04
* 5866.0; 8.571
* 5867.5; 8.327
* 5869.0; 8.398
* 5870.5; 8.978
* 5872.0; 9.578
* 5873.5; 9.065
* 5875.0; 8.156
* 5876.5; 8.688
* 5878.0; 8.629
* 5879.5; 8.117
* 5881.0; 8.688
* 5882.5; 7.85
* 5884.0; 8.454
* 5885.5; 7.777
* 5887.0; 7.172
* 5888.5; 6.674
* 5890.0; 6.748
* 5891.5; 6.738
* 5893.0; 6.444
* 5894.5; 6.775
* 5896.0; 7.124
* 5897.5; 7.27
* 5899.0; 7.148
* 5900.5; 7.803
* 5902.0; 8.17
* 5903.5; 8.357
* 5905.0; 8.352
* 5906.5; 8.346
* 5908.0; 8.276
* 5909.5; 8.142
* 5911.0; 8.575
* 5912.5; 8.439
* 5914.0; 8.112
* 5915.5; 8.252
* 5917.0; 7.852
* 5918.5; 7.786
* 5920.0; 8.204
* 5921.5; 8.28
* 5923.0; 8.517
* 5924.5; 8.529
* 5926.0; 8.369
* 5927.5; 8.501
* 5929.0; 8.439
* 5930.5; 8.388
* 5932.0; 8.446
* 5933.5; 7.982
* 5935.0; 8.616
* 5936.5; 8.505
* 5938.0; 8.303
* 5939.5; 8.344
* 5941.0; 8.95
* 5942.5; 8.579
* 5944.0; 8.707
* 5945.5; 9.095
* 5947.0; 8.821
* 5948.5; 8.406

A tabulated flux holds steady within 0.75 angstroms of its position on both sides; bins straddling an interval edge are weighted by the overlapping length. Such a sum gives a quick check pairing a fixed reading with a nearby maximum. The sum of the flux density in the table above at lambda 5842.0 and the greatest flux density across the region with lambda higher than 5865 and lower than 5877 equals 18.4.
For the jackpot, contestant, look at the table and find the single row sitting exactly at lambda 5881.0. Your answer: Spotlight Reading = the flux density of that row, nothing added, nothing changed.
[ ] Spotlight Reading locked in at 8.688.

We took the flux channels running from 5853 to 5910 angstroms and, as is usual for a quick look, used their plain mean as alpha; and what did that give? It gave 7.96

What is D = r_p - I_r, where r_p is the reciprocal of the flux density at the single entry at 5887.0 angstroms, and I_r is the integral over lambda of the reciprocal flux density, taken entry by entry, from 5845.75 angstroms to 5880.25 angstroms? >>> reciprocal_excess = -4.01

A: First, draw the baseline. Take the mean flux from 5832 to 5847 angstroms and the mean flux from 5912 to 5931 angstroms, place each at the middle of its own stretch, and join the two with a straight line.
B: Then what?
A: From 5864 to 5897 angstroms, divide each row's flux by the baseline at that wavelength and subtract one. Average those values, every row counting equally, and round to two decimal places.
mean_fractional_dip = -0.06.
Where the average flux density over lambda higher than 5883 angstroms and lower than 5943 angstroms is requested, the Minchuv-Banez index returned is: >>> 7.99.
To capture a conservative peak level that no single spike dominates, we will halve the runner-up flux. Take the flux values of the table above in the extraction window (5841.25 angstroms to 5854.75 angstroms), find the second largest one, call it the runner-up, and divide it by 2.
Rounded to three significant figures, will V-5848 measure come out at 4.41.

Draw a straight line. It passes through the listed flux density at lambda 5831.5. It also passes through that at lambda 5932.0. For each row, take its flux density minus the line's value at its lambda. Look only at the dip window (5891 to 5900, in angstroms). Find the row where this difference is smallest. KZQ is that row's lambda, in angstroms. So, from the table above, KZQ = 5893.0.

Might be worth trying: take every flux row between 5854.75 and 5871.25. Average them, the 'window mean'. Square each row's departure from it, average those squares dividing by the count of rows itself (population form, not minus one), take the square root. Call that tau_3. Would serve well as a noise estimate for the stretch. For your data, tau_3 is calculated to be 0.40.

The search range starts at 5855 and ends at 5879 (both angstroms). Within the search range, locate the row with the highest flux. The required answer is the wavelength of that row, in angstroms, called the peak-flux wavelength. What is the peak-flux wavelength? 5872.0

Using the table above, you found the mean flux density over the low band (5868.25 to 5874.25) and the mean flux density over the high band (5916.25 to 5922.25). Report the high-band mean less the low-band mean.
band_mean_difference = -0.97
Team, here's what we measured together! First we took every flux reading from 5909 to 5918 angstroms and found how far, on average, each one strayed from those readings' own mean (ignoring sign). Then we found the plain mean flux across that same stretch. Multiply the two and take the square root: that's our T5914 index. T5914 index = 1.3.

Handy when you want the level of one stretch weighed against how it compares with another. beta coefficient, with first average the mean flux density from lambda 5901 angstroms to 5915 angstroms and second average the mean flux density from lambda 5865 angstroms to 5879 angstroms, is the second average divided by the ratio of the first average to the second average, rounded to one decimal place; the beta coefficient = 9.1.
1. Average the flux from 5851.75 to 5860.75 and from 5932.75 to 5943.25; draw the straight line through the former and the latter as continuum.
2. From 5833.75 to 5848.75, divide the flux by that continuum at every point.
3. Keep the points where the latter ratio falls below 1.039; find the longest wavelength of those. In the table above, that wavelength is 5846.5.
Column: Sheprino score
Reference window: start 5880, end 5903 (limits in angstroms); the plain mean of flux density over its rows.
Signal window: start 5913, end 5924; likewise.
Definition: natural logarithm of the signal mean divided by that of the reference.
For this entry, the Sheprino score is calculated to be 0.10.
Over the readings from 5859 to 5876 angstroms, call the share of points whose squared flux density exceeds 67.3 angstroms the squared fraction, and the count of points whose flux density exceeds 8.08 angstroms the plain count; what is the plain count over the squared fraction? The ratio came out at 13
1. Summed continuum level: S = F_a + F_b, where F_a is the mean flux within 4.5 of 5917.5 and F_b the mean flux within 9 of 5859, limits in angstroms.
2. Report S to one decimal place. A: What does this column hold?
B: 16.2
